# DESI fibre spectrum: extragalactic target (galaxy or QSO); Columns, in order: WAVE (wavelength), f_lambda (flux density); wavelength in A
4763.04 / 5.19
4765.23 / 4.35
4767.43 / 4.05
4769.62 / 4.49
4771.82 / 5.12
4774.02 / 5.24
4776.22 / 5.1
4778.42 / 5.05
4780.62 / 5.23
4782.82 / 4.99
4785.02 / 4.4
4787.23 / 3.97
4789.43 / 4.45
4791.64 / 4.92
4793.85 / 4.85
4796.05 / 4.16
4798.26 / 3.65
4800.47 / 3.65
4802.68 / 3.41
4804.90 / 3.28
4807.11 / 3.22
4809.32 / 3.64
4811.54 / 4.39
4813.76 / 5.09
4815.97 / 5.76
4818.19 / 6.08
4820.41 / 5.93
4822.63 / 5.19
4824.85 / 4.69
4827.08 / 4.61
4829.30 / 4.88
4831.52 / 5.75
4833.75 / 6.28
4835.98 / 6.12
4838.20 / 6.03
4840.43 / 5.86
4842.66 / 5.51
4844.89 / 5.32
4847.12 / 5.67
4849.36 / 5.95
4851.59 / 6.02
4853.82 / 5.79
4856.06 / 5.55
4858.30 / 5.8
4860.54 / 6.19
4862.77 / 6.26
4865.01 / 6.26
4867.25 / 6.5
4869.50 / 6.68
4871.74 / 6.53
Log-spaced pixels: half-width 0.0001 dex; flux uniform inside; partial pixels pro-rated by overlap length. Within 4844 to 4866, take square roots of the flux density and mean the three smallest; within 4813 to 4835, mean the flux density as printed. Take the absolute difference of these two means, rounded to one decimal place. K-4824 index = 3.1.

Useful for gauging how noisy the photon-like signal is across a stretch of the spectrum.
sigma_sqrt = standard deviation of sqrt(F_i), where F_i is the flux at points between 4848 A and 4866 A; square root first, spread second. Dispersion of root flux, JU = 0.05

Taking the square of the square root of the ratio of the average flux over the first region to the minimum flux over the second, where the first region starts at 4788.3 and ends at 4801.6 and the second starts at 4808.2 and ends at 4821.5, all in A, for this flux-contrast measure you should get 1.18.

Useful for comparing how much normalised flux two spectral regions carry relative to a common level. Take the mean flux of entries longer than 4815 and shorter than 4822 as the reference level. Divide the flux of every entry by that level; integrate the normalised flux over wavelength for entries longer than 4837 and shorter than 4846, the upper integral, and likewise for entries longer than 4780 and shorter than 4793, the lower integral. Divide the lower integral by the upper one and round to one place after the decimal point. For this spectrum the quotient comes 1.2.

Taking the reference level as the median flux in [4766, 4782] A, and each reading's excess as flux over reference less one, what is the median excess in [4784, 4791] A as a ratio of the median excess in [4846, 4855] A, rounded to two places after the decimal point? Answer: -0.91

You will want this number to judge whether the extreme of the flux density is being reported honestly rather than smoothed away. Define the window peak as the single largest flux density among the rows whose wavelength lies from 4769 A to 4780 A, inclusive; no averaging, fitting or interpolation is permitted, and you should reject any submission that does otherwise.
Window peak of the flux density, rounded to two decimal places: 5.24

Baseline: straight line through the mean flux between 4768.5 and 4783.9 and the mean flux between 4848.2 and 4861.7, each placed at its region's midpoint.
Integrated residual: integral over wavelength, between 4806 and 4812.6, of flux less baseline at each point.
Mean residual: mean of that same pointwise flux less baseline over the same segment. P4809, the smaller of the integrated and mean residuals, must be -11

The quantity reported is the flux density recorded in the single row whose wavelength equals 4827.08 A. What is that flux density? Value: 4.61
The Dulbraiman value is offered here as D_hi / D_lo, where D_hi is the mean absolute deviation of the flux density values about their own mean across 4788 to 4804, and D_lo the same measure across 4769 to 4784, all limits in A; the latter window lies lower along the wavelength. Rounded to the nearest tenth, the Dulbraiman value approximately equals 3.0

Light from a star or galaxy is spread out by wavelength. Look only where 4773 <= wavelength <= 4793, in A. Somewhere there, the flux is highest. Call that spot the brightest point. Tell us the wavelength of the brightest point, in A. 4774.02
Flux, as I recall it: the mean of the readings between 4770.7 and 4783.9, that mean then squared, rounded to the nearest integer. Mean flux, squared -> 26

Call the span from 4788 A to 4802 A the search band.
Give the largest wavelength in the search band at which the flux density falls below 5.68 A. 4800.47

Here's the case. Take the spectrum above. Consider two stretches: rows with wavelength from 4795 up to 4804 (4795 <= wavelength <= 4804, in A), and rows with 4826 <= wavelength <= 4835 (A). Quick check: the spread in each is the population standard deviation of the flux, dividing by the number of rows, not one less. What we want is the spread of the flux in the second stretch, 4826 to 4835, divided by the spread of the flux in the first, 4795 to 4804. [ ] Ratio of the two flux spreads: 2.4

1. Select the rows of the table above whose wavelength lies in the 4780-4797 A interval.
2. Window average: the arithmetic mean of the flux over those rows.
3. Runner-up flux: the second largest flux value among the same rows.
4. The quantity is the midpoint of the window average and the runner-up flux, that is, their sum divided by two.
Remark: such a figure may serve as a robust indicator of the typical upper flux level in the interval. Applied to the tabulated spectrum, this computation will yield 4.8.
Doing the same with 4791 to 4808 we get 4.4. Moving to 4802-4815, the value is 4.1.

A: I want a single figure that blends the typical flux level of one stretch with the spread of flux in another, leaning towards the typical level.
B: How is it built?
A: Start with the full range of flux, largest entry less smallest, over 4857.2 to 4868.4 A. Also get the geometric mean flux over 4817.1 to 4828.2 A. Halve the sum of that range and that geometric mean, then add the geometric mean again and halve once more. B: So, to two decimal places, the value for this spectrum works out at 4.12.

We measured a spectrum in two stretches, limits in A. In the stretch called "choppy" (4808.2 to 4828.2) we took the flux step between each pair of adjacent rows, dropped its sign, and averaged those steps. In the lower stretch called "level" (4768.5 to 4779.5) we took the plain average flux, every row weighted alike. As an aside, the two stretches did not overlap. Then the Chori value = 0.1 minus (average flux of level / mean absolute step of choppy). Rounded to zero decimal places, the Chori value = -10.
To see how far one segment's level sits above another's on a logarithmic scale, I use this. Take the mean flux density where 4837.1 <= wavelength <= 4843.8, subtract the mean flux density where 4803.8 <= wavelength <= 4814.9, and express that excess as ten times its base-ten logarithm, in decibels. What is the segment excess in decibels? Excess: 2.7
